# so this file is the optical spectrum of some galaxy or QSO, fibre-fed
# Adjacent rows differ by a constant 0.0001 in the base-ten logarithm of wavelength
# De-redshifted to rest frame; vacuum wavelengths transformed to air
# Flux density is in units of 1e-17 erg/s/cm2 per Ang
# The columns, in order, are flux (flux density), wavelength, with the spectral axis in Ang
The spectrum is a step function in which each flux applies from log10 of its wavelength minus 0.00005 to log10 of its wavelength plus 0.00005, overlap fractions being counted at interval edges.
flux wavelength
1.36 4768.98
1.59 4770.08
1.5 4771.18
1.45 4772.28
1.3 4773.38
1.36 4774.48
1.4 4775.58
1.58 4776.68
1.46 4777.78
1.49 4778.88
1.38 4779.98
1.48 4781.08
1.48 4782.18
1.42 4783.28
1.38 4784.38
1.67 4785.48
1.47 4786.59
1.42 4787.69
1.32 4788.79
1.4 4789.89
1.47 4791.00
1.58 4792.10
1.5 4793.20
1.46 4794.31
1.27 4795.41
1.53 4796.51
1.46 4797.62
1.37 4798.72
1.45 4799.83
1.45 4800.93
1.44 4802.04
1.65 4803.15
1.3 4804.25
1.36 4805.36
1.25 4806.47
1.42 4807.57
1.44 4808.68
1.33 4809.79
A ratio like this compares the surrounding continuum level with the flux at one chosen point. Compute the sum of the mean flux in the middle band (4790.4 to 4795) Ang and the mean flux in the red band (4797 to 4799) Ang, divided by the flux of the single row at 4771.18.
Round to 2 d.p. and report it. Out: 1.95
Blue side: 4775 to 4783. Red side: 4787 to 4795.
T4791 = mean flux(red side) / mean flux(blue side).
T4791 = 0.99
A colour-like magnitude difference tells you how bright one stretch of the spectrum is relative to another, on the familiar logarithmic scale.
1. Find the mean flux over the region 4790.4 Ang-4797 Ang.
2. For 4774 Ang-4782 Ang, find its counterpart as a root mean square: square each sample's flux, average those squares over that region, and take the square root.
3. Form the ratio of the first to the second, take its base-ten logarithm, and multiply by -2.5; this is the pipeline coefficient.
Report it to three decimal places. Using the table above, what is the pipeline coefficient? -0.012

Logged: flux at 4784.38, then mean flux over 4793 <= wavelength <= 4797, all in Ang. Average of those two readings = 1.41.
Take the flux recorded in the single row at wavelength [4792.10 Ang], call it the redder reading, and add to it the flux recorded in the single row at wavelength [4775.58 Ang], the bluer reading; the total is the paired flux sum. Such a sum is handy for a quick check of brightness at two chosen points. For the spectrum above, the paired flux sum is 2.98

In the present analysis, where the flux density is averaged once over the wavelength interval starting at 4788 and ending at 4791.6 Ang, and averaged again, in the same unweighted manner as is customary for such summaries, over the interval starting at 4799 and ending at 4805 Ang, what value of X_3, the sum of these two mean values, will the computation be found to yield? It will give 2.85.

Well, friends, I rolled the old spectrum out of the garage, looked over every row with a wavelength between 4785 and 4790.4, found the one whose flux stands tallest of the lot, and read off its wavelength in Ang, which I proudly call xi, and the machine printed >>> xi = 4785.48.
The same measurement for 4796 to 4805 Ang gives 4803.15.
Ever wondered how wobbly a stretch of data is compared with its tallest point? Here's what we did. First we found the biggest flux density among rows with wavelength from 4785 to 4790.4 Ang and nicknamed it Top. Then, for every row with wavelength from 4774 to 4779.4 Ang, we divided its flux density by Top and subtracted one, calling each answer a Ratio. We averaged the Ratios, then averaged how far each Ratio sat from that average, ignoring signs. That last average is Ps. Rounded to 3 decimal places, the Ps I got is 0.037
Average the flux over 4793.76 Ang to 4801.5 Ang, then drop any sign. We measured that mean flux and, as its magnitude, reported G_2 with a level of 1.43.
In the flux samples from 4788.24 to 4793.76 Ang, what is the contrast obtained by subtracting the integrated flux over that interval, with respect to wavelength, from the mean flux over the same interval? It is -6.57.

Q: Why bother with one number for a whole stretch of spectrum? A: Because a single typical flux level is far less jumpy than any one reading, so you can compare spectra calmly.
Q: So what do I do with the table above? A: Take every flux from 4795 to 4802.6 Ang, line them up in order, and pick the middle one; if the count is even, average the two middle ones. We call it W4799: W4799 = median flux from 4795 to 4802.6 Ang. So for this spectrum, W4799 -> 1.45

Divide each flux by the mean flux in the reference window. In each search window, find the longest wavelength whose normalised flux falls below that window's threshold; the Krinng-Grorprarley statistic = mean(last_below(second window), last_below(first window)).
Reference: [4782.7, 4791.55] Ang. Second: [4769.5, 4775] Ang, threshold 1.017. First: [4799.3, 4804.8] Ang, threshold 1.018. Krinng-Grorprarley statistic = 4789.4 Ang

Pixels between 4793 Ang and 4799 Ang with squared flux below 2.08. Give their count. 2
